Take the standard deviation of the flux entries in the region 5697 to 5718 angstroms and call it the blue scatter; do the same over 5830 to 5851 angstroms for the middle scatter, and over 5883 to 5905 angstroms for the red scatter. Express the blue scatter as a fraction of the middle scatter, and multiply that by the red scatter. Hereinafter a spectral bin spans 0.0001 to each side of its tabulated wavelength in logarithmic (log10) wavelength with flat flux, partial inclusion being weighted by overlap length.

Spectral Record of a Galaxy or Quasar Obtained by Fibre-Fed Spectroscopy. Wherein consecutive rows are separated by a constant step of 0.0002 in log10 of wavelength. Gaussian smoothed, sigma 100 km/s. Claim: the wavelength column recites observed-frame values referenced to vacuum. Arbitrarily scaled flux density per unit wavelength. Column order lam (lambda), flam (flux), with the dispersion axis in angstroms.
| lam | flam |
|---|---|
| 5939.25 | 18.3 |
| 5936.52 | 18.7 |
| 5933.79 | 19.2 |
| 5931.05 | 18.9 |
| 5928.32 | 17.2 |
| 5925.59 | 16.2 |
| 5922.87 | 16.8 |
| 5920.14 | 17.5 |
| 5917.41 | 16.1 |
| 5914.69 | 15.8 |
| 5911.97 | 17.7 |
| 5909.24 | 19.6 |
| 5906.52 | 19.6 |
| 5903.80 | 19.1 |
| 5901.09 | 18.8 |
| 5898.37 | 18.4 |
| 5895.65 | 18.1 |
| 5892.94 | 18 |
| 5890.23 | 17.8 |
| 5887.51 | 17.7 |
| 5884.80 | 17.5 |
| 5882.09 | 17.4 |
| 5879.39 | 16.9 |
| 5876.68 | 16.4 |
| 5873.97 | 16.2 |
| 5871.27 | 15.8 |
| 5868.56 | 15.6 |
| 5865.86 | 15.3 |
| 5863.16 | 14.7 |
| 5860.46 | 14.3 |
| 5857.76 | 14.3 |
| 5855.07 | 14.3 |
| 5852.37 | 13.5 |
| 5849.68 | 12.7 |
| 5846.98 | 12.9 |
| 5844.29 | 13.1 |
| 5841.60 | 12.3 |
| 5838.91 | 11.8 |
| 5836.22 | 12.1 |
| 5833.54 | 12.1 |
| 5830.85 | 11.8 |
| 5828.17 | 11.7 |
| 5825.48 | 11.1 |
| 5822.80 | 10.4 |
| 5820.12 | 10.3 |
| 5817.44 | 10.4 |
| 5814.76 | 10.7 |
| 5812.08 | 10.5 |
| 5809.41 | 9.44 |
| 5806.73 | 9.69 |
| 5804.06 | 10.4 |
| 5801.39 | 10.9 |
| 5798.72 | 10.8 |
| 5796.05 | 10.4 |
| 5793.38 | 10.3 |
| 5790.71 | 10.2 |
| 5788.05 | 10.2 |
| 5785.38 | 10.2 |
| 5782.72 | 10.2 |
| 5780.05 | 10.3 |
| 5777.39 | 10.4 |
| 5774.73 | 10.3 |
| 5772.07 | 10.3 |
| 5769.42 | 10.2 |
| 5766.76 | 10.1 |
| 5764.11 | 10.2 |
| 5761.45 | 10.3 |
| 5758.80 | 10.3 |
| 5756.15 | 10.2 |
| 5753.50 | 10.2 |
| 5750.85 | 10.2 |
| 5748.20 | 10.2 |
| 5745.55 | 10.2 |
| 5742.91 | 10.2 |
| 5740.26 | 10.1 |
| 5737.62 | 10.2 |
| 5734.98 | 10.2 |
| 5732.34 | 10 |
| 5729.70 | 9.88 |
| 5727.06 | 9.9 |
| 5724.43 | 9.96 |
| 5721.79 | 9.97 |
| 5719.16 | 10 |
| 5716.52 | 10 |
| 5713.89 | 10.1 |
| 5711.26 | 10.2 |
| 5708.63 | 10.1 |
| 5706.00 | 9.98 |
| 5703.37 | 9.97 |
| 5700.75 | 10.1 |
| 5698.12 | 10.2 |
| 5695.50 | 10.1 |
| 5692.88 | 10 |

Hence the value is 0.10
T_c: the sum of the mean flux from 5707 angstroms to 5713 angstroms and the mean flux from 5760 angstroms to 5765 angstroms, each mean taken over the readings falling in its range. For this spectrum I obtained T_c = 20.4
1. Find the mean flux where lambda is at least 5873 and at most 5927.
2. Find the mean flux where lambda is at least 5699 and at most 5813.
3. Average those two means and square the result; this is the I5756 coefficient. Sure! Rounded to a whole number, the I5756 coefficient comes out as 193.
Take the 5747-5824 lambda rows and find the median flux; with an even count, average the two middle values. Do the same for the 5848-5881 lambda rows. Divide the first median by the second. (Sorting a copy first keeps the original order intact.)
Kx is 0.69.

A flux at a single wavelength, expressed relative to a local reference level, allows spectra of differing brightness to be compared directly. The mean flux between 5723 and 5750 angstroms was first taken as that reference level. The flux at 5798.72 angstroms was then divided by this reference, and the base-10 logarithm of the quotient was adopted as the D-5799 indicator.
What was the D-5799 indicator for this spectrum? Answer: 0.03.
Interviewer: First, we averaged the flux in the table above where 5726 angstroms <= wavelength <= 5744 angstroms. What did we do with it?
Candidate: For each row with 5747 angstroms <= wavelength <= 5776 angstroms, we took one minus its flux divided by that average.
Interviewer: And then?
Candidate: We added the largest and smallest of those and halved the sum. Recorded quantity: -0.01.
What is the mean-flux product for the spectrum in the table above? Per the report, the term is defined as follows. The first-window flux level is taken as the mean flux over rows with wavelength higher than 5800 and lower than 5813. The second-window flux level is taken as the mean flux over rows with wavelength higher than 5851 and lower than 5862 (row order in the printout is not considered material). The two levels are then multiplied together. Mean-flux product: 144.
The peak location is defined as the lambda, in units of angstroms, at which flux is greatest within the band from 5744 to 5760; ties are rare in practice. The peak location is 5758.80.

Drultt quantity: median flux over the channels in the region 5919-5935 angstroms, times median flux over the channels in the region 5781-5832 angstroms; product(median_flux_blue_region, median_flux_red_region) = 180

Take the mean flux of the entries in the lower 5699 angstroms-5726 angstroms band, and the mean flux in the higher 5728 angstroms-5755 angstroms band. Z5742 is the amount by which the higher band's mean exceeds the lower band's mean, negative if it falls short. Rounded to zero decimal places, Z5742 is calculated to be 0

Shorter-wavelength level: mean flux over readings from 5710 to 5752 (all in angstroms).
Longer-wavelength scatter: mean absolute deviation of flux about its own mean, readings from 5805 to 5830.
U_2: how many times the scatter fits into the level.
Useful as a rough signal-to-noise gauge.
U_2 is 21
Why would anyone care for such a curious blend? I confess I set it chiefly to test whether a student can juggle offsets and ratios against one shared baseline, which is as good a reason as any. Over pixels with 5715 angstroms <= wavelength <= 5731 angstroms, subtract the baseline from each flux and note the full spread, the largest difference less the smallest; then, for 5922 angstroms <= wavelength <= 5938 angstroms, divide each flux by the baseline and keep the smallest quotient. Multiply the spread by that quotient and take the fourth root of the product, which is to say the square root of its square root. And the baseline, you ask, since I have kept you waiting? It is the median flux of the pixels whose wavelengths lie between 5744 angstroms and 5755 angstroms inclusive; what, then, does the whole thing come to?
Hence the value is 0.66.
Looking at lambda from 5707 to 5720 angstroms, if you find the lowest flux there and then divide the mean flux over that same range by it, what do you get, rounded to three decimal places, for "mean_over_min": 1.008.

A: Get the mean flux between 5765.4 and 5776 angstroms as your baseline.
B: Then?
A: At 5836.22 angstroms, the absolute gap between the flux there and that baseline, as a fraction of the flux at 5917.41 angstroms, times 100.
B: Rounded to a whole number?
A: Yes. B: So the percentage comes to 12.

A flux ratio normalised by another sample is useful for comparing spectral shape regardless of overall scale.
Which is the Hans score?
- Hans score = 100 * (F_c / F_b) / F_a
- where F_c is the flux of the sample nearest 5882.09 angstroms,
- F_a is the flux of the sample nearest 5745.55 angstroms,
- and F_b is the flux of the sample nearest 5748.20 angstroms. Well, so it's 17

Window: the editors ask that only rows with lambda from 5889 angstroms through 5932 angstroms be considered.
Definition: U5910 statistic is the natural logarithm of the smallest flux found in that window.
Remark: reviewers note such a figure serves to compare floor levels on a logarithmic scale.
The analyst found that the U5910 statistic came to 2.76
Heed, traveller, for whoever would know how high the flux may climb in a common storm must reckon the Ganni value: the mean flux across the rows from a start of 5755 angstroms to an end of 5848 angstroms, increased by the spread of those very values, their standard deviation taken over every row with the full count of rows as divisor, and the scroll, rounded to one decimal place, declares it 11.6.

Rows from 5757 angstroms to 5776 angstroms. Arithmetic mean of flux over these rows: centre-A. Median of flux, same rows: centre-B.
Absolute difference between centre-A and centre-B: 0.06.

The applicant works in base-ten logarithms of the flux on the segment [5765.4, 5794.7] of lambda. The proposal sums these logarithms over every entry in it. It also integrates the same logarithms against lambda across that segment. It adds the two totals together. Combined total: 41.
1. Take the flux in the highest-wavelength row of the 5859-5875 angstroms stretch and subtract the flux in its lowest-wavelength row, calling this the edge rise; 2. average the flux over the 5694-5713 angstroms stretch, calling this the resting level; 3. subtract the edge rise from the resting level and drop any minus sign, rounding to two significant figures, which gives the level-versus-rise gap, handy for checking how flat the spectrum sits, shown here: 8.2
